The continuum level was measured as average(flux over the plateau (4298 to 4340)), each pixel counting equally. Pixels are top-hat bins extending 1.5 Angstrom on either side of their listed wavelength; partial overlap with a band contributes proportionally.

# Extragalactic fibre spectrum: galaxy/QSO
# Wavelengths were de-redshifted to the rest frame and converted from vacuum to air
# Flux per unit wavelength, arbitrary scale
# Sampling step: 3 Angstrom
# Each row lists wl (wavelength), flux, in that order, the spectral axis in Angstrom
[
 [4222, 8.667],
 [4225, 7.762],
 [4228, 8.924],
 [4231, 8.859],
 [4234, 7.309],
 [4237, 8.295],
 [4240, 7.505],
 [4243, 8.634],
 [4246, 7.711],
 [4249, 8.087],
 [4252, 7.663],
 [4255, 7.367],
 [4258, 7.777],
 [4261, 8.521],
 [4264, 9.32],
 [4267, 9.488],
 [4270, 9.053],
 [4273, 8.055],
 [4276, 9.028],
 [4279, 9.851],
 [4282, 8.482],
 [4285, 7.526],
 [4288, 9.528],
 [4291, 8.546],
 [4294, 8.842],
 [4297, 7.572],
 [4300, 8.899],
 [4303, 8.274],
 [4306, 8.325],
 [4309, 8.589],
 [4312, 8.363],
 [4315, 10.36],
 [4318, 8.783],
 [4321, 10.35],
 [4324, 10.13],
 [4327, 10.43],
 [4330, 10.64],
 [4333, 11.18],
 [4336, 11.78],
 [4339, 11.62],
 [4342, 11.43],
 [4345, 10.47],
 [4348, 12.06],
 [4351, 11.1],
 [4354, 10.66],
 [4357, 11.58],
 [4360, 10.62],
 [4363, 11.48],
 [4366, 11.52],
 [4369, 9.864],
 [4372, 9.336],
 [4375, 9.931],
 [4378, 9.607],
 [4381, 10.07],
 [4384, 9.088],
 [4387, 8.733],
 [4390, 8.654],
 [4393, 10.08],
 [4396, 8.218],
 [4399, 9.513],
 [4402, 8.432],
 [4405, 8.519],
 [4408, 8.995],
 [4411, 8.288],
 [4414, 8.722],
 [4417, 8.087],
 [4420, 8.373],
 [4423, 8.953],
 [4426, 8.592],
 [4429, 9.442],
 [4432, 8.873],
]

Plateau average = 9.8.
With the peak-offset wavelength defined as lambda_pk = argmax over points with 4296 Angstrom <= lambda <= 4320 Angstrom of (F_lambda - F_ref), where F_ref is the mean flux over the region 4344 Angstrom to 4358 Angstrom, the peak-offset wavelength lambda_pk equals 4315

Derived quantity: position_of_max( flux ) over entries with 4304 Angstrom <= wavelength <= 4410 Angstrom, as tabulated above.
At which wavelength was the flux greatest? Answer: 4348 Angstrom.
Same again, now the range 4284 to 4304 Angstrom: 4288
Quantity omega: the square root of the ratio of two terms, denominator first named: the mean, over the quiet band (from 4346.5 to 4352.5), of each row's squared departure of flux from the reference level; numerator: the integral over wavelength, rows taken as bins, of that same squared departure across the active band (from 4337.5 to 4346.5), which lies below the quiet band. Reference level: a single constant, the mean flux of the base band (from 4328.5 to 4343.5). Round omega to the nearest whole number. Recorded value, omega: 3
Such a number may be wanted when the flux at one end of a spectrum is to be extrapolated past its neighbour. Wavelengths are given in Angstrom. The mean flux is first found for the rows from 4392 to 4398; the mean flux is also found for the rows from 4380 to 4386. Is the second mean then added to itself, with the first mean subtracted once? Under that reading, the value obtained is 10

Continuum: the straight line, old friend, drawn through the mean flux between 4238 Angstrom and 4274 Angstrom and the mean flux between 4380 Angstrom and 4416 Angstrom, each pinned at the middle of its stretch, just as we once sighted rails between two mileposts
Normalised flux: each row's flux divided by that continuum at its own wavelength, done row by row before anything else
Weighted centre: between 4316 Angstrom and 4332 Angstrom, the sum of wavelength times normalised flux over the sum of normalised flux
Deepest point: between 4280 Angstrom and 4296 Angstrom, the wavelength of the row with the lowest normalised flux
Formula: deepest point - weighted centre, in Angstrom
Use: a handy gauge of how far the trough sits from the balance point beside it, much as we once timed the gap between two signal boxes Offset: -39.2 Angstrom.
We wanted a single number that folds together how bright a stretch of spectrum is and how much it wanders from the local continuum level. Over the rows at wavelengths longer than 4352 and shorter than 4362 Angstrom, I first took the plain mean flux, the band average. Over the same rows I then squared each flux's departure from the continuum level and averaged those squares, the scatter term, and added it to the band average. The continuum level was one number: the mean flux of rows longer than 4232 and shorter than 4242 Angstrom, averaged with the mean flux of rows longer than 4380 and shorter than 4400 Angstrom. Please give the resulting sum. 17.4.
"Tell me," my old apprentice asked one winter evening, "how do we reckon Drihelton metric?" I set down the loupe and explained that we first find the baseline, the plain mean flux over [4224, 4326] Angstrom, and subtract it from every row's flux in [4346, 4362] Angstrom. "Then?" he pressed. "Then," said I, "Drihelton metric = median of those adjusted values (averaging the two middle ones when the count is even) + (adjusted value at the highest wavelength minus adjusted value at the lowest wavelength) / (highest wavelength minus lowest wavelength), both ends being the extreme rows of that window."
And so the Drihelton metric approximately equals 2.4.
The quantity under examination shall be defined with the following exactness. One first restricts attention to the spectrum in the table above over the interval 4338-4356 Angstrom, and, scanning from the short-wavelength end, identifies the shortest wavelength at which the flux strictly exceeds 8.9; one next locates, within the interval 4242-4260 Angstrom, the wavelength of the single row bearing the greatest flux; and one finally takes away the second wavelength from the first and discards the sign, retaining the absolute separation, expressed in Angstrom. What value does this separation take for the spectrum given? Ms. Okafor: 96 Angstrom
